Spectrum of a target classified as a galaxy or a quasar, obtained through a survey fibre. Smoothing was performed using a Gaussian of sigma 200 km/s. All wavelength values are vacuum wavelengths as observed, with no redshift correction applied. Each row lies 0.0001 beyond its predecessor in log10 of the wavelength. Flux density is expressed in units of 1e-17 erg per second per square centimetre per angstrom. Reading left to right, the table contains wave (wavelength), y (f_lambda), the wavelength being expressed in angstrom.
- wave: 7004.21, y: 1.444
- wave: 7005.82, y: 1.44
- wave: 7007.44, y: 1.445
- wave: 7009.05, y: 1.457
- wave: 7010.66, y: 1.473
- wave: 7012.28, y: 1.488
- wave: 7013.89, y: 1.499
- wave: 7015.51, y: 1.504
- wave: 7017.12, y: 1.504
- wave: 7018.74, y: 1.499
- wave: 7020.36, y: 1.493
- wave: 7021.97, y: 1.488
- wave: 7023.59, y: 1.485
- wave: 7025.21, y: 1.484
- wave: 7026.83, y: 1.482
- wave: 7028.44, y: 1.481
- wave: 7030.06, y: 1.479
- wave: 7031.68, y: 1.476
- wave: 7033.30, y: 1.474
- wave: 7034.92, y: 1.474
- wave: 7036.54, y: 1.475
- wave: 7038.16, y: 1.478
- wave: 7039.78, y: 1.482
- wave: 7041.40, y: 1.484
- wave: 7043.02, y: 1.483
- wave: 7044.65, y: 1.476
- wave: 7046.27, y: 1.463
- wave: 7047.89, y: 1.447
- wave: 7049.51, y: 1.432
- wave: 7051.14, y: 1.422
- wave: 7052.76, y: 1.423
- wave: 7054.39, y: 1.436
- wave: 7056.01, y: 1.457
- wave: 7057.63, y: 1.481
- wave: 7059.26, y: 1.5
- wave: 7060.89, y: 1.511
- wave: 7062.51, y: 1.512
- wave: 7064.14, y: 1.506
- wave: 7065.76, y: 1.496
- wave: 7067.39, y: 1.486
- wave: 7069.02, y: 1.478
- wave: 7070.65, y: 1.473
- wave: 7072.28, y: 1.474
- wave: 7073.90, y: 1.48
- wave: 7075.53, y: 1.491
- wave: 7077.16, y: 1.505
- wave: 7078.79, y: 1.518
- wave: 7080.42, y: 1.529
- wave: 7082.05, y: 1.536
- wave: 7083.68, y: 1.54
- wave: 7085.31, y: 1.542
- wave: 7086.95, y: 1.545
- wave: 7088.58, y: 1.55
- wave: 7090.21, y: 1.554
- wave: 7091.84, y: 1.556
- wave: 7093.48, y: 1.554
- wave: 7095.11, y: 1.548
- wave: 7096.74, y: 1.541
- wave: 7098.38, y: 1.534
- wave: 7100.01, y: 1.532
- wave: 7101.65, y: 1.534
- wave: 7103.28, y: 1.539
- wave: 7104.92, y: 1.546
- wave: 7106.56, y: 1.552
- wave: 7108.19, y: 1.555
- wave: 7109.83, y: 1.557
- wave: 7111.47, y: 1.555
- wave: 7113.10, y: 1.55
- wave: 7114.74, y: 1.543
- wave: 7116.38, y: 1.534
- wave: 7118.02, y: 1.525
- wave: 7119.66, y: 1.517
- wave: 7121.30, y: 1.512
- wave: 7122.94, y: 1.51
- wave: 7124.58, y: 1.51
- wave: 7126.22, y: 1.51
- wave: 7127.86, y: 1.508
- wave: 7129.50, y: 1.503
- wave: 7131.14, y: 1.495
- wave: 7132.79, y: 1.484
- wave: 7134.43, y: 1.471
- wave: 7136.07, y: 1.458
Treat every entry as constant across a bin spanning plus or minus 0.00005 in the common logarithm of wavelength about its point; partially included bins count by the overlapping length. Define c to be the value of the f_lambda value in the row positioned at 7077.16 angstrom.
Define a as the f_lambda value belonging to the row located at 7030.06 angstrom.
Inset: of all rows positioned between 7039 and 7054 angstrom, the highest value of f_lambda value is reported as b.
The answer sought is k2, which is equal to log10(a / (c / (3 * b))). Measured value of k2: 0.641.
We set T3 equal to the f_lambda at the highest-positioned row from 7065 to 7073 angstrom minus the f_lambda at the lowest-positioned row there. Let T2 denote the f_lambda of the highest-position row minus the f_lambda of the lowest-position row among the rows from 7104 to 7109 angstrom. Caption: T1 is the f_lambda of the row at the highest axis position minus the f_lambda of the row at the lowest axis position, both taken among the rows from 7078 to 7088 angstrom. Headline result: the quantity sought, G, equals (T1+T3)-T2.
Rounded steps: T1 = 0.027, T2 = 0.009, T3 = -0.022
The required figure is 0.00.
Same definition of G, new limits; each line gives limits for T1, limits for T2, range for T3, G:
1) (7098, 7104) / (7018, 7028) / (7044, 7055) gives -0.02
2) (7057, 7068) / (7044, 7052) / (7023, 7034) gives 0.05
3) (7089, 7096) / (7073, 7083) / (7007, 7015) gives -0.01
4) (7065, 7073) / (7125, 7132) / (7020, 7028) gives -0.02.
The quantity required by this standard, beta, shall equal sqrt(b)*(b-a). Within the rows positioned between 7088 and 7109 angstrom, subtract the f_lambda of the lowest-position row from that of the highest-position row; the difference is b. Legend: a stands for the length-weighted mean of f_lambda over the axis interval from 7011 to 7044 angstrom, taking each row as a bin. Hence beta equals -0.10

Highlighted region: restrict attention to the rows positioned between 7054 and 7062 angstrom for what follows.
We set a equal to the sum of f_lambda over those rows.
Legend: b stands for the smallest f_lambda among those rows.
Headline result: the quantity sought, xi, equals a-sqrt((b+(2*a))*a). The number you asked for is -3.55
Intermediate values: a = 7.4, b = 1.436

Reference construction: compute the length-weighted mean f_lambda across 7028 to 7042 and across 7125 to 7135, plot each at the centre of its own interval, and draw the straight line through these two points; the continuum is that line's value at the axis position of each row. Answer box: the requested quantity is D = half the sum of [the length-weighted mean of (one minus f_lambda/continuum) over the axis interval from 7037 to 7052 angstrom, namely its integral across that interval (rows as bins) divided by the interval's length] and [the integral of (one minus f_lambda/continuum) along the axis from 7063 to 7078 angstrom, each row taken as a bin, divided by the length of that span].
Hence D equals 0.004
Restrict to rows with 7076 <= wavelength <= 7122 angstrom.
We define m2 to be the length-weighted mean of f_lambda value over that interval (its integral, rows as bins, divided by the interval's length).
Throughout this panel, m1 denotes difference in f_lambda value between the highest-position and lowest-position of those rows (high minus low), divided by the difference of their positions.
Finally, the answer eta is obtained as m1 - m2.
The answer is -1.54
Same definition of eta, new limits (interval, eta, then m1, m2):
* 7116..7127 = -1.52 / -0.0024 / 1.52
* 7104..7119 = -1.55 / -0.0016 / 1.55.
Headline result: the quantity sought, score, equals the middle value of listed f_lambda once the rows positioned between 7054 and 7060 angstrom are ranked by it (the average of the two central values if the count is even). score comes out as 1.47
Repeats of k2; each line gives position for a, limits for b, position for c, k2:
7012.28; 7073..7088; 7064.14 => 0.661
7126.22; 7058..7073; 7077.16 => 0.658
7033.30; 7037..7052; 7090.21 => 0.626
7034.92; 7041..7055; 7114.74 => 0.629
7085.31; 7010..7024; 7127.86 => 0.664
